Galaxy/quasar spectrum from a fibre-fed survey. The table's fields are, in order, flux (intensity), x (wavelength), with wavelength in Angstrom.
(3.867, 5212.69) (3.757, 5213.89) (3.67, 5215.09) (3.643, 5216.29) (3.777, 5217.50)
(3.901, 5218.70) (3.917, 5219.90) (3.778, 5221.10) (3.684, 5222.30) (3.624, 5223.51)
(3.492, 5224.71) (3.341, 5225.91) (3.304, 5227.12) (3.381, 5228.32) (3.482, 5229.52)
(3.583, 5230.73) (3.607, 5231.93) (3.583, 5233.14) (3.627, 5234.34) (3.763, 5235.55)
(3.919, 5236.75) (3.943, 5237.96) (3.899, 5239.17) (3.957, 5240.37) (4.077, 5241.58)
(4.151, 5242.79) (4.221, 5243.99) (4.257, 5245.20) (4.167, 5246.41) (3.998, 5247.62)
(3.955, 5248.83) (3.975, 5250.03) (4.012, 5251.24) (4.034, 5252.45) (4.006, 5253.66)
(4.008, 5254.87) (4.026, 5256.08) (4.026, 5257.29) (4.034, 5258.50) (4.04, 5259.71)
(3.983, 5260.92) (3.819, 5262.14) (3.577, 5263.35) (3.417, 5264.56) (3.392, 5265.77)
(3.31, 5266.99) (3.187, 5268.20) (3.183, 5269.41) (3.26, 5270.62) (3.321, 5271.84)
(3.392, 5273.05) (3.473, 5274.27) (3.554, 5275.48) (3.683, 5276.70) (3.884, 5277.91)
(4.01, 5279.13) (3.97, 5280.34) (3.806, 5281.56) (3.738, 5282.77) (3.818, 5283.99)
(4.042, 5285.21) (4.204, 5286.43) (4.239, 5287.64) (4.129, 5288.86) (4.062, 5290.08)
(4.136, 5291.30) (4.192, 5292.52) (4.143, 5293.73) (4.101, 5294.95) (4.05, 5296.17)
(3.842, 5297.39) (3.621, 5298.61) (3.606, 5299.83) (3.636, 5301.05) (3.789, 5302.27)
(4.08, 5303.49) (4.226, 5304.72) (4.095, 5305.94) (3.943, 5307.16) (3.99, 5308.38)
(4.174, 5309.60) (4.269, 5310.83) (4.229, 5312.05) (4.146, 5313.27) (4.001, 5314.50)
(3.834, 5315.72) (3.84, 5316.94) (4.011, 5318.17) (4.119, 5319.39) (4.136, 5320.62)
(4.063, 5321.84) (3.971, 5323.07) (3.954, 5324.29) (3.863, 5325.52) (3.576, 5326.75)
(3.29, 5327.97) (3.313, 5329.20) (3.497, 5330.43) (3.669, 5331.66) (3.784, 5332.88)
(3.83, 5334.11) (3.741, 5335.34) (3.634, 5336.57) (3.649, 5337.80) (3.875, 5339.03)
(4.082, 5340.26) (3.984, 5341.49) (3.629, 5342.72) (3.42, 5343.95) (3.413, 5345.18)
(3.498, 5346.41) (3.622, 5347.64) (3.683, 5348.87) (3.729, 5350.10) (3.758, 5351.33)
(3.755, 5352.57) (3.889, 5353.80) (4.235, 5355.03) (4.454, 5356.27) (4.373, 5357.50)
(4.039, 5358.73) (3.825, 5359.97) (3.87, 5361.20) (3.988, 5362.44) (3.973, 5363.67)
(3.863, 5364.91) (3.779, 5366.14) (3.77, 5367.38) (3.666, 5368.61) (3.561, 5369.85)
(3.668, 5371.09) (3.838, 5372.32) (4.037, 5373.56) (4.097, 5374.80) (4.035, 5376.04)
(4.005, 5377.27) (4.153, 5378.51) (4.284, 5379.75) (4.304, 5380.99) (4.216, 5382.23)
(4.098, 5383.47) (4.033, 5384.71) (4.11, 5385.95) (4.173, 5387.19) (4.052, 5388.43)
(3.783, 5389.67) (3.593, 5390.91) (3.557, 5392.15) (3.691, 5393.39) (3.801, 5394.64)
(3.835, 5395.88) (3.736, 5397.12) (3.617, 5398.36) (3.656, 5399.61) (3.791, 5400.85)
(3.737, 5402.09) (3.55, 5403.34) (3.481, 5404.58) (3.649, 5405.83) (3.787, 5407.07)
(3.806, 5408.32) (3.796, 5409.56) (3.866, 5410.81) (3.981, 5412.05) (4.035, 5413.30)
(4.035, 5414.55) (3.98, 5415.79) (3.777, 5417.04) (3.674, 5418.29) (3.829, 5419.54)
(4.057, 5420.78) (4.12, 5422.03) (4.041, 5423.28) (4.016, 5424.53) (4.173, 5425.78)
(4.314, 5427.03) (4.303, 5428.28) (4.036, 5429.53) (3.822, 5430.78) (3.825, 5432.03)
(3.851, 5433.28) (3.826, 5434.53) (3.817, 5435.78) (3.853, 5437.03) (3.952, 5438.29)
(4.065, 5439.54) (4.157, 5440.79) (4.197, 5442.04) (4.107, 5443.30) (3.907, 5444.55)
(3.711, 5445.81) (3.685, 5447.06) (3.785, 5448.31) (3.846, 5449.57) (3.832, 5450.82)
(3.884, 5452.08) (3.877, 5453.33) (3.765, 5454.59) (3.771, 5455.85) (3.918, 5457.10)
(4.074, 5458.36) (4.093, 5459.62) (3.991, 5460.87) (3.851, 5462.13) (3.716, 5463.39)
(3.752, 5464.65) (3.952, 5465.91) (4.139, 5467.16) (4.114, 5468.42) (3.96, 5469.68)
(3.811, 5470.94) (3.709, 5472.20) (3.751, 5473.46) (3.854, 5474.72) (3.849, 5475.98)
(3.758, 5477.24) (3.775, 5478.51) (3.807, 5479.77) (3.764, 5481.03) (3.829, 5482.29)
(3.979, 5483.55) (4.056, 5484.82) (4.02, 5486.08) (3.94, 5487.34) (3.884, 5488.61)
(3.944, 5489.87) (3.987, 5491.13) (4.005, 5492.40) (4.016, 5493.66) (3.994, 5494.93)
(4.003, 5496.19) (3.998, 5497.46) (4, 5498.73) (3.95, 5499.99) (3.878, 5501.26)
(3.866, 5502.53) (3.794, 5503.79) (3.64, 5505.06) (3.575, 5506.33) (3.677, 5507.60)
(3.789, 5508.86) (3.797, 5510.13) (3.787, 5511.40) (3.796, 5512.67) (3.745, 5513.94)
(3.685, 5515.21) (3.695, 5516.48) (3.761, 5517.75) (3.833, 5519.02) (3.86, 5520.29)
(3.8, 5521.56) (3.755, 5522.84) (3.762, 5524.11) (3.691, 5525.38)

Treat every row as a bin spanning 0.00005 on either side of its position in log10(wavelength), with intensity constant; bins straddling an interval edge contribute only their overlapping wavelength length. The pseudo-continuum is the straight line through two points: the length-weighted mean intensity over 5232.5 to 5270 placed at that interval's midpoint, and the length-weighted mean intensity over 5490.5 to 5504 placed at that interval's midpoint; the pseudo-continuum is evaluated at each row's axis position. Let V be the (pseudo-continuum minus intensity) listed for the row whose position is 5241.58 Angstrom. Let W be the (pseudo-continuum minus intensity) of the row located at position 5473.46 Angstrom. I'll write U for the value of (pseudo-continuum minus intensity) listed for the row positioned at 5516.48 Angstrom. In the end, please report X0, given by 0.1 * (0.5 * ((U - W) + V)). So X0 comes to -0.008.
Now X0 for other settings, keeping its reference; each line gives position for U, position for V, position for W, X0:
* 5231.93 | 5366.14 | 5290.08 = 0.028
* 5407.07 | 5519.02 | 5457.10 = 0.012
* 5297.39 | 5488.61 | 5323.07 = 0.009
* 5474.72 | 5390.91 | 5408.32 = 0.015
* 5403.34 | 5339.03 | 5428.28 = 0.038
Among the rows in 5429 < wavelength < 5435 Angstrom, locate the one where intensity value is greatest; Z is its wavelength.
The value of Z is 5429.53 Angstrom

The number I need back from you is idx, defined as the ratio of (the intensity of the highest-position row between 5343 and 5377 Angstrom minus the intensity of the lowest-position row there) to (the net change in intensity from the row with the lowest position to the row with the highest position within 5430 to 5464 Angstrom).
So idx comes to -5.8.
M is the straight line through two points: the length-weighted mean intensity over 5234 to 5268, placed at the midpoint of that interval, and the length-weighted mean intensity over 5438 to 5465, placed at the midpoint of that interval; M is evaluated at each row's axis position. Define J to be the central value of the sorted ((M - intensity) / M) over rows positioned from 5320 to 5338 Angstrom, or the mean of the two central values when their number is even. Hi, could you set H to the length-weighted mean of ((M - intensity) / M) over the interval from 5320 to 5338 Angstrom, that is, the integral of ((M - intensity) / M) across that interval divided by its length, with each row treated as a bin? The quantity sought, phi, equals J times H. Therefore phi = 0.0019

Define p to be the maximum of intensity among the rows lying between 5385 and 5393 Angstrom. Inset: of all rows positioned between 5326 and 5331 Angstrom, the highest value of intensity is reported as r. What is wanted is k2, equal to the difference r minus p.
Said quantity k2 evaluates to -0.6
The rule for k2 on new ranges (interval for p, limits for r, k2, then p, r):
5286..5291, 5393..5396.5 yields -0.4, 4.239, 3.835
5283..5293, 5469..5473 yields -0.3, 4.239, 3.96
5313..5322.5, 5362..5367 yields -0.2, 4.146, 3.988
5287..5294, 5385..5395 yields -0.1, 4.239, 4.173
